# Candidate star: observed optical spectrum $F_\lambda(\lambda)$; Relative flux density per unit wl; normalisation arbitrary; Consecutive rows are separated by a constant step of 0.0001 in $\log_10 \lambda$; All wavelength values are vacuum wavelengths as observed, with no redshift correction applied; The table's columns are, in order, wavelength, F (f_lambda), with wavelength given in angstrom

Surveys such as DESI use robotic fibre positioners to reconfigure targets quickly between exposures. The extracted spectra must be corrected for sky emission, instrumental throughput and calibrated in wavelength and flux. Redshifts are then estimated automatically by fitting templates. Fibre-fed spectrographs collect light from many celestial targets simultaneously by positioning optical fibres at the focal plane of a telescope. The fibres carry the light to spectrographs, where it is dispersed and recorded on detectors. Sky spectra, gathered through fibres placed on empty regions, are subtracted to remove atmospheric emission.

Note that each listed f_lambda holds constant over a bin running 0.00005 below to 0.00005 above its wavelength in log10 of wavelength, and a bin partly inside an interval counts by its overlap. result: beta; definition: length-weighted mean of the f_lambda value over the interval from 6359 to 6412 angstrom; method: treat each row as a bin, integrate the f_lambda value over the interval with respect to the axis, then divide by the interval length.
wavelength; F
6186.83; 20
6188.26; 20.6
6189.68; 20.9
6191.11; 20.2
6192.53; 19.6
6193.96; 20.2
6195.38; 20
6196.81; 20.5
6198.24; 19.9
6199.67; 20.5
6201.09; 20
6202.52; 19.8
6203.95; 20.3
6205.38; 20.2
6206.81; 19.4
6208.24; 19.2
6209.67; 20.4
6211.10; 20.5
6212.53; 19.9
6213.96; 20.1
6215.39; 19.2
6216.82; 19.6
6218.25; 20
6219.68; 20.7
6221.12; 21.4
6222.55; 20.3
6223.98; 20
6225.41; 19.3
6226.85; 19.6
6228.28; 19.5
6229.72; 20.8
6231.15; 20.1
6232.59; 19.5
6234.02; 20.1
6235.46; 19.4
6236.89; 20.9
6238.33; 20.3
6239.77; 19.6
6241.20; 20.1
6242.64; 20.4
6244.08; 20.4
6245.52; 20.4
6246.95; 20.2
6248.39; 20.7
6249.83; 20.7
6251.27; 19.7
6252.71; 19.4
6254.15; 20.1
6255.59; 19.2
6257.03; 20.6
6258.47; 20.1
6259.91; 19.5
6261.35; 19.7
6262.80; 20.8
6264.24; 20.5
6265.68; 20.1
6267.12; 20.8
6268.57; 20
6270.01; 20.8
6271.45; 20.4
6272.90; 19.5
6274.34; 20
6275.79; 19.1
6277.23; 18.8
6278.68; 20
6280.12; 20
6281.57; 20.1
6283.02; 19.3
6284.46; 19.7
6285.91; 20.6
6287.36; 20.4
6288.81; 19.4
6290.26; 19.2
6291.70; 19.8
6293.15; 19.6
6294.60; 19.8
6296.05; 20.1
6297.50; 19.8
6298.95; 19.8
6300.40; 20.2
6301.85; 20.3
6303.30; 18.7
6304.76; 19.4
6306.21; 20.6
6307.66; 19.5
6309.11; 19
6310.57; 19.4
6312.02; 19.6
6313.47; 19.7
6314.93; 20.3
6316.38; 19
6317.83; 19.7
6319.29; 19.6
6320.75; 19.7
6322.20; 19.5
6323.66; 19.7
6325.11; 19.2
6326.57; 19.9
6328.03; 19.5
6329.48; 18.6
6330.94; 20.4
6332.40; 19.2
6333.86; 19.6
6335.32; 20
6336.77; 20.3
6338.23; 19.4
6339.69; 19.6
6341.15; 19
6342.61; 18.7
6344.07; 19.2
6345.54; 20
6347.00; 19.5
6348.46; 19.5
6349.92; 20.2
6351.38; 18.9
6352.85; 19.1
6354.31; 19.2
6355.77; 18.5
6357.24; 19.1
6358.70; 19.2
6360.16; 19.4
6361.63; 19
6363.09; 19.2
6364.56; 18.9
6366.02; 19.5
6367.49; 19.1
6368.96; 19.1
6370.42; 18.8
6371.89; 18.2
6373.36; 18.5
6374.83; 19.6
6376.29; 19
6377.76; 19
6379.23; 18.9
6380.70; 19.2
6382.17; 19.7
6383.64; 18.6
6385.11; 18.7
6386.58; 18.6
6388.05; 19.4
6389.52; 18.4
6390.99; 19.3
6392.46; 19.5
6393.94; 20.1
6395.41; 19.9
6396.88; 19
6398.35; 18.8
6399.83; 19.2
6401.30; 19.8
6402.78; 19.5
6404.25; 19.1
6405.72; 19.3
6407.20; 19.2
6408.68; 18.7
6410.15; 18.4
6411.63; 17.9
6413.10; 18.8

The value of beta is 19.1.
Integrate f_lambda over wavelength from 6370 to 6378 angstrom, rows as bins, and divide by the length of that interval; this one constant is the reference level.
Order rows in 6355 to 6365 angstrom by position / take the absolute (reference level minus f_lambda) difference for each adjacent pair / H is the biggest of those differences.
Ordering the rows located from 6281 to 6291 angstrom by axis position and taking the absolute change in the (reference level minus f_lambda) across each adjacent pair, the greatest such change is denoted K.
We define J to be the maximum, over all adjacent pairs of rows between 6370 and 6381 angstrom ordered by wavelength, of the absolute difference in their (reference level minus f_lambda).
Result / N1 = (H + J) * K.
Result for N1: 1.7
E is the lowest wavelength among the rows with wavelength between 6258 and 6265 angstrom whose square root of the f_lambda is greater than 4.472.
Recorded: 6258.47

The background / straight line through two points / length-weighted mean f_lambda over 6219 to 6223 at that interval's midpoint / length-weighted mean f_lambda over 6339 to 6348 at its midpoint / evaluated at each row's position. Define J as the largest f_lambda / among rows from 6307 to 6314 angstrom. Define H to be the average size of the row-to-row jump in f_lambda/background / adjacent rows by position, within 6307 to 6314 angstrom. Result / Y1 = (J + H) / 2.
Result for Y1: 9.9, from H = 0.016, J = 19.7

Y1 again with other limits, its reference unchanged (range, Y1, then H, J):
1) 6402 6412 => 9.8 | 0.017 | 19.5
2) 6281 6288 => 10.3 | 0.029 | 20.6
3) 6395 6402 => 10.0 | 0.028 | 19.9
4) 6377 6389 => 9.9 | 0.023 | 19.7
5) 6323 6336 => 10.2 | 0.040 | 20.4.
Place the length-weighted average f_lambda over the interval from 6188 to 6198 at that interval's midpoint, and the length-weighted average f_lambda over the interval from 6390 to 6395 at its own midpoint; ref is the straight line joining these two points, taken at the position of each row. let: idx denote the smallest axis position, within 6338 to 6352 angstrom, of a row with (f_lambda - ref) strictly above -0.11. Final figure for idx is 6345.54 angstrom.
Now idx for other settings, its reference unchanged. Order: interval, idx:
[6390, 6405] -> 6392.46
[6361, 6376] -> 6374.83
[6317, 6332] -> 6326.57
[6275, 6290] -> 6278.68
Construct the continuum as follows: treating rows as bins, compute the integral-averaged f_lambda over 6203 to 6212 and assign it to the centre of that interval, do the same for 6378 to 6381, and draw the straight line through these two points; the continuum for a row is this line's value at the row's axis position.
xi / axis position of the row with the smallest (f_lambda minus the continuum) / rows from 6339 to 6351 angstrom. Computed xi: 6342.61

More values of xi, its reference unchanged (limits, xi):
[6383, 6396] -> 6389.52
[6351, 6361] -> 6355.77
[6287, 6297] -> 6290.26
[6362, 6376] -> 6371.89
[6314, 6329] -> 6316.38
